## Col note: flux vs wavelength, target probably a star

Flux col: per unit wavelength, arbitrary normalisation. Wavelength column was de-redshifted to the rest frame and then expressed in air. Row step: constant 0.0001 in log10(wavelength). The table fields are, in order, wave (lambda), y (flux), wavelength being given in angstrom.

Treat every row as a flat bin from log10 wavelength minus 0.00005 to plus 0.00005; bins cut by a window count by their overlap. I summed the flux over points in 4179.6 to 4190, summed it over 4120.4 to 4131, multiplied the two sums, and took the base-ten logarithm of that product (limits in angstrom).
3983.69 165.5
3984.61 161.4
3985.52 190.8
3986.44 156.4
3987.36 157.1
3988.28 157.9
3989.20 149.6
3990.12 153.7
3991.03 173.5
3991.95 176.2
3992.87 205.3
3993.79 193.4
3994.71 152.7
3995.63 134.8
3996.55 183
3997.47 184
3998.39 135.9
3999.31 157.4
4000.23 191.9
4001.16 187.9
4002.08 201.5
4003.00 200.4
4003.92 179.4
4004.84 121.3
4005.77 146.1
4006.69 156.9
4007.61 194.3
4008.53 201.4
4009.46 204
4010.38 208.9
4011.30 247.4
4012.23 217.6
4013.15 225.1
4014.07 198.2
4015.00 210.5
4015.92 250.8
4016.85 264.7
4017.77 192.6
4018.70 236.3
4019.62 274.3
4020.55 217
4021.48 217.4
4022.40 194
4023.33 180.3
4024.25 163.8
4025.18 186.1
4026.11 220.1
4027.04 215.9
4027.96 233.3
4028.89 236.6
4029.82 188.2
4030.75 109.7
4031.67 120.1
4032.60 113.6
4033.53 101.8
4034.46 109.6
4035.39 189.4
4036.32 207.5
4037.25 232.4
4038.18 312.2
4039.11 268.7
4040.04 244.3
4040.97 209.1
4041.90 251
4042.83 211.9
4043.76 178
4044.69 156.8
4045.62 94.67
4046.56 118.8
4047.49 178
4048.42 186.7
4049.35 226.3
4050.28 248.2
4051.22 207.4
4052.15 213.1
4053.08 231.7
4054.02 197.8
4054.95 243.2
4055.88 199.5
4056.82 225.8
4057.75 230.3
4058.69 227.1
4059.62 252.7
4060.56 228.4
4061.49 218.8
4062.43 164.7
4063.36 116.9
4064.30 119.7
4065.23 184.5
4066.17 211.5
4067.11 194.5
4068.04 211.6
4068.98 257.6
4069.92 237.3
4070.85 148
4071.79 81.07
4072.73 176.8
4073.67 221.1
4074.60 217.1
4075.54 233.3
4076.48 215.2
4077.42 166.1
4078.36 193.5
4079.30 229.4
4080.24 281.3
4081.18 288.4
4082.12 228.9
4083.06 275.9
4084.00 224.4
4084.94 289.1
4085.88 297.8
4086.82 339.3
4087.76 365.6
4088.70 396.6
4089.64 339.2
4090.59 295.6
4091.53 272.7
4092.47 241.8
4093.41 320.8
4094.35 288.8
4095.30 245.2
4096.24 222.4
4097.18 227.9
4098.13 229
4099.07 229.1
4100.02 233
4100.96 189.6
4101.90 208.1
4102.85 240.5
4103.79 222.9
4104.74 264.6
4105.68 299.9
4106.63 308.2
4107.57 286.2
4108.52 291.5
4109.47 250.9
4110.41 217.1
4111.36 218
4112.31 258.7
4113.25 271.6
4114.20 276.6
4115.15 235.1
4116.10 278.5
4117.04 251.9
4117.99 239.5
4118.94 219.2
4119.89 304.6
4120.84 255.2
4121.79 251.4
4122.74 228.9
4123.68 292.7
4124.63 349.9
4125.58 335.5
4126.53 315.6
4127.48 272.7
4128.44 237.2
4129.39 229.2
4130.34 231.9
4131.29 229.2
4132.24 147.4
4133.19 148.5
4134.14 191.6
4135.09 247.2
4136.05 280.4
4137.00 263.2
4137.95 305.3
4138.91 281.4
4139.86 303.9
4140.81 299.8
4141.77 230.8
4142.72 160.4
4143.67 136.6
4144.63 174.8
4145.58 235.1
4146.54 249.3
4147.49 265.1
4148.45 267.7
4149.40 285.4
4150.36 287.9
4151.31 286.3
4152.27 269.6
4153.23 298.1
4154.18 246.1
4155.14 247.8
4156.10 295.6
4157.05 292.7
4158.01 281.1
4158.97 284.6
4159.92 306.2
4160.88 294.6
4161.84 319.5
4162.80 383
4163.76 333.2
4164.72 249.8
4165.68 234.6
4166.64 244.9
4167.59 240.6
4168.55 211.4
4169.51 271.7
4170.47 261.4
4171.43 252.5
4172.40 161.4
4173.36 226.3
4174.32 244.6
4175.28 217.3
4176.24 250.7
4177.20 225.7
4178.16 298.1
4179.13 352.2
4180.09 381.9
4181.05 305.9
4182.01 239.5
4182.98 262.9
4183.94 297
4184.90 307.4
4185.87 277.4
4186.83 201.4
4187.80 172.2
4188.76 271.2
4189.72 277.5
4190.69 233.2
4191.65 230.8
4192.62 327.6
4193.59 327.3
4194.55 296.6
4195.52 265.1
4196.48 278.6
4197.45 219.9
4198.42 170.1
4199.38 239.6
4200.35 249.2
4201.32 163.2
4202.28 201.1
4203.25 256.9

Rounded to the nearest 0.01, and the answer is 6.95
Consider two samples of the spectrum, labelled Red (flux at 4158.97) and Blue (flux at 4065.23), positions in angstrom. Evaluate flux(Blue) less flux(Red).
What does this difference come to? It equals -100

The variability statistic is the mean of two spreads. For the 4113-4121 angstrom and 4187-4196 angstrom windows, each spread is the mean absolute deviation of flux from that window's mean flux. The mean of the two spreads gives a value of 29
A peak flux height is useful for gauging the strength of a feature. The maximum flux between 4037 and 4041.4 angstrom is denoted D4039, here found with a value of 312.2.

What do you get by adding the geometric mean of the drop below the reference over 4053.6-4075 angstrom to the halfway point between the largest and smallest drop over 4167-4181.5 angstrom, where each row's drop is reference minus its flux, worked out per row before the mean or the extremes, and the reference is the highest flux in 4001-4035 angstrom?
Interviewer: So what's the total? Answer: 67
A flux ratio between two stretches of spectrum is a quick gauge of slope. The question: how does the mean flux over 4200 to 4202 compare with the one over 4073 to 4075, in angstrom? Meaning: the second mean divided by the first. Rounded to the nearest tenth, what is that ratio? 1.1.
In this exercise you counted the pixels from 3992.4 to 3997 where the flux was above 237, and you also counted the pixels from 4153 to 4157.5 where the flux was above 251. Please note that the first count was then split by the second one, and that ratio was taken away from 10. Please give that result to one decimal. 10.0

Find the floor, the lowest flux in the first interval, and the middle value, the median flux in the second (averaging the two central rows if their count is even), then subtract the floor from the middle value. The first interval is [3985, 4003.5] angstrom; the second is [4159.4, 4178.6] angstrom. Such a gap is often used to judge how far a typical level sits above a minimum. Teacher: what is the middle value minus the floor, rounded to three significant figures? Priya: 115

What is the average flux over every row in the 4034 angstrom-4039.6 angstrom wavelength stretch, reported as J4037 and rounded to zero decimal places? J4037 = 220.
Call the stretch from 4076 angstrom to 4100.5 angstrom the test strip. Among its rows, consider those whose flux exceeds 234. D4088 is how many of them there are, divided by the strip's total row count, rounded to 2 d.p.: 0.58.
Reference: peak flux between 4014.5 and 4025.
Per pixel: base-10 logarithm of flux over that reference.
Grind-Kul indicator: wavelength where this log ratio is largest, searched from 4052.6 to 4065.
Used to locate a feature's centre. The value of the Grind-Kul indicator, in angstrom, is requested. 4059.62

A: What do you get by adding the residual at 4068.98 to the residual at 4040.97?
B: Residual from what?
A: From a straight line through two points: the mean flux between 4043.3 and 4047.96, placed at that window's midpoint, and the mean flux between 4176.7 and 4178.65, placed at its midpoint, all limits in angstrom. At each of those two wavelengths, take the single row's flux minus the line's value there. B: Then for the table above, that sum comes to 160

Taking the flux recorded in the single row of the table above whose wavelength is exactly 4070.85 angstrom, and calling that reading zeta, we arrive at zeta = 148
